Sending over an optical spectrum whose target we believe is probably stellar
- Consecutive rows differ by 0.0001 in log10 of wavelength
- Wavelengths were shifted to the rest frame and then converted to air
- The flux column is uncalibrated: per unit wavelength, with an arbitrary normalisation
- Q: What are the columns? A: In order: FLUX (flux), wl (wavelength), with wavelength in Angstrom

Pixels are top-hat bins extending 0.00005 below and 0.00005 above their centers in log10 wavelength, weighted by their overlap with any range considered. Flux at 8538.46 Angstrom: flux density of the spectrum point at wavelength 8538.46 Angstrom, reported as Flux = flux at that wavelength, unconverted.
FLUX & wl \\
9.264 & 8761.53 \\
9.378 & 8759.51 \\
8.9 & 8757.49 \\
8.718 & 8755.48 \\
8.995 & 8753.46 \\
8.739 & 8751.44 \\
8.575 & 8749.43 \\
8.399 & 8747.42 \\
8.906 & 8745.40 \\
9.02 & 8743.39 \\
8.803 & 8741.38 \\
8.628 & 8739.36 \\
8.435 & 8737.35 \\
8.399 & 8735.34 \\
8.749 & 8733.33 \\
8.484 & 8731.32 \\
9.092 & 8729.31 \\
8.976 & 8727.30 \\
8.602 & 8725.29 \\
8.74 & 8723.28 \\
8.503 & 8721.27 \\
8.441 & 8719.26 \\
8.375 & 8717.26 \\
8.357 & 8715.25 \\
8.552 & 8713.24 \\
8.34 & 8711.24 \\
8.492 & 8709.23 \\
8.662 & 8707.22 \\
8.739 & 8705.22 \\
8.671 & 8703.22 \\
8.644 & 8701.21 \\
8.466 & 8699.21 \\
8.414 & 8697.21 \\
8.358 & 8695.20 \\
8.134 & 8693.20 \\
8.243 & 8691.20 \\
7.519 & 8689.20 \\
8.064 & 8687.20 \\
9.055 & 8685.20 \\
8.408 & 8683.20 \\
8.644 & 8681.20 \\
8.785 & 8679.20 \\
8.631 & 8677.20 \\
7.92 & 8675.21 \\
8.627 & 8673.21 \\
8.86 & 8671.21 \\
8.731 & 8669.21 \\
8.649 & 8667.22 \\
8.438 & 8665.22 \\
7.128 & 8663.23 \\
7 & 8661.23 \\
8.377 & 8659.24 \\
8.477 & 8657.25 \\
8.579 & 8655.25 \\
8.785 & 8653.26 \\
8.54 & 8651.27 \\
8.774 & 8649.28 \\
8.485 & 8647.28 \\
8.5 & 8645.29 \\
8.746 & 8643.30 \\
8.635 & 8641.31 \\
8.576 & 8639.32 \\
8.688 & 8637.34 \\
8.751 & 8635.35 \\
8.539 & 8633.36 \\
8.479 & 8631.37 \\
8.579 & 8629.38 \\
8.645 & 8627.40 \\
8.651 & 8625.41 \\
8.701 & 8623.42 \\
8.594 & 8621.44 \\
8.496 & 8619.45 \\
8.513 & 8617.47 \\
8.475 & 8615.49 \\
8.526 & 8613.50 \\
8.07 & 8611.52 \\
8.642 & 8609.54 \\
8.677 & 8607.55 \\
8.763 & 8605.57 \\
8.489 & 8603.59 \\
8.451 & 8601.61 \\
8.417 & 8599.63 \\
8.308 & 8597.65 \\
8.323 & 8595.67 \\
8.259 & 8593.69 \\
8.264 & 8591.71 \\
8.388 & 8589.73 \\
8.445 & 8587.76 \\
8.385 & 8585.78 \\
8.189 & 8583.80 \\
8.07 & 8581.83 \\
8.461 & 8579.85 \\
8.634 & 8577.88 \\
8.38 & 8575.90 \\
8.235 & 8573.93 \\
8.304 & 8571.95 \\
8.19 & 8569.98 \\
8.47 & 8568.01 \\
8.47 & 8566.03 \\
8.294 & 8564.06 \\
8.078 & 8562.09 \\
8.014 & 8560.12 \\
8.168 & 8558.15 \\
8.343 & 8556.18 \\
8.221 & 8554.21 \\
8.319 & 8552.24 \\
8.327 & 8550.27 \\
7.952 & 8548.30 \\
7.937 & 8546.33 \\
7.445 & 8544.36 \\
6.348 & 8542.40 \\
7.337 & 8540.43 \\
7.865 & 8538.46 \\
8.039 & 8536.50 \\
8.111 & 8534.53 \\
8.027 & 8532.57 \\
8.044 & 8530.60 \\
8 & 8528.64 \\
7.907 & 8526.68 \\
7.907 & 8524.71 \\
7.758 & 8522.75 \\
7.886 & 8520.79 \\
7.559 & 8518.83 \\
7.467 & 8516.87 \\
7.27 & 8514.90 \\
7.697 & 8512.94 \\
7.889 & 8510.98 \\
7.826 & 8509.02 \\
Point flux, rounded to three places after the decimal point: 7.865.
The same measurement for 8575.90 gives 8.380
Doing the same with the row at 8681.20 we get 8.644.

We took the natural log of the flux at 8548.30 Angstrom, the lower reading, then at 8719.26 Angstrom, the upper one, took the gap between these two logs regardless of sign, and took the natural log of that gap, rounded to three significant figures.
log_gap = -2.82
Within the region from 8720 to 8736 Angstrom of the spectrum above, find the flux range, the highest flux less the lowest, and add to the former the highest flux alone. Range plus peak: 9.8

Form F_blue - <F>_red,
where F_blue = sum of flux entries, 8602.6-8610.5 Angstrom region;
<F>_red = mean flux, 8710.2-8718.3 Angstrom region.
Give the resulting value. 26.2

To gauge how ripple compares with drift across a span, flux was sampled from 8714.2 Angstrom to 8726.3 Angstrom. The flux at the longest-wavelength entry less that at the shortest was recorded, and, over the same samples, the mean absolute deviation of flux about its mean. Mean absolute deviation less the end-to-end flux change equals -0.1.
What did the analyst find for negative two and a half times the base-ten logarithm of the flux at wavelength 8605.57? -2.357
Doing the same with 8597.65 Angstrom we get -2.299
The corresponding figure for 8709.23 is -2.323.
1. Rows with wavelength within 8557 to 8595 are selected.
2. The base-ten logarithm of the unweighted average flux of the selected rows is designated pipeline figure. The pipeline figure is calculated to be 0.919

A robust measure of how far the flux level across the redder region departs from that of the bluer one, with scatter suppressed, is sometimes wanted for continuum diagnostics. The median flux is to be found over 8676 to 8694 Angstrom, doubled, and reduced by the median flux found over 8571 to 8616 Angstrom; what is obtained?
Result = 8.43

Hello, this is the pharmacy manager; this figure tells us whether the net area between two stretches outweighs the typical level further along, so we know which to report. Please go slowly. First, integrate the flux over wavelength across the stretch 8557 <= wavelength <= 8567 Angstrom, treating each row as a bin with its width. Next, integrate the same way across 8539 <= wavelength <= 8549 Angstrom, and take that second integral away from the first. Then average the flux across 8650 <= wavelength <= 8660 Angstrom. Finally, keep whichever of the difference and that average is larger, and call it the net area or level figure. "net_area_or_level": 8.6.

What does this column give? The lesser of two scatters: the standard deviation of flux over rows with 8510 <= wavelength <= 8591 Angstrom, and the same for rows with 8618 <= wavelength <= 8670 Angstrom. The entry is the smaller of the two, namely 0.42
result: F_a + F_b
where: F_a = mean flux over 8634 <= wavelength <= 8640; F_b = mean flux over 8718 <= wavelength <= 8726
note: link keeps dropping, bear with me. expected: 17.2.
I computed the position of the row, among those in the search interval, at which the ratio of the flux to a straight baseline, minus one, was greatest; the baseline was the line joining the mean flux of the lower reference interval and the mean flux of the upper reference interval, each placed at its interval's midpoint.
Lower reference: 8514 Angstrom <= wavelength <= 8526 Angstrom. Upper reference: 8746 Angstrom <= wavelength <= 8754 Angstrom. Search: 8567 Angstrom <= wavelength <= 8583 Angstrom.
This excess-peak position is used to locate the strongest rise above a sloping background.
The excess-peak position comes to 8577.88 Angstrom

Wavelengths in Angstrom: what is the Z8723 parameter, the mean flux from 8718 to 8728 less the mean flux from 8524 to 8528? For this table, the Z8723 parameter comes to 0.7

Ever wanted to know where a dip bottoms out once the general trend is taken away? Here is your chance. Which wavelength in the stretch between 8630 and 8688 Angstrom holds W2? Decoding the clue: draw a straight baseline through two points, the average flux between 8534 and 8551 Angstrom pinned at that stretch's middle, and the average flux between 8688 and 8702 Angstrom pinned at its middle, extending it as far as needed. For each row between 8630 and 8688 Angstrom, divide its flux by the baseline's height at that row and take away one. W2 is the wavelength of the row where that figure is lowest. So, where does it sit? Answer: 8661.23 Angstrom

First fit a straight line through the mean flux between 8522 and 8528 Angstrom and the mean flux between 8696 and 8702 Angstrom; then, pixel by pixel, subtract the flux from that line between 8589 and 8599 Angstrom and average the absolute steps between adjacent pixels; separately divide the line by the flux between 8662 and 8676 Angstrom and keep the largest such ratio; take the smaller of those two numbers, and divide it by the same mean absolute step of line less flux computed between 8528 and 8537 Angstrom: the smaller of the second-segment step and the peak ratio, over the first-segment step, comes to 1.0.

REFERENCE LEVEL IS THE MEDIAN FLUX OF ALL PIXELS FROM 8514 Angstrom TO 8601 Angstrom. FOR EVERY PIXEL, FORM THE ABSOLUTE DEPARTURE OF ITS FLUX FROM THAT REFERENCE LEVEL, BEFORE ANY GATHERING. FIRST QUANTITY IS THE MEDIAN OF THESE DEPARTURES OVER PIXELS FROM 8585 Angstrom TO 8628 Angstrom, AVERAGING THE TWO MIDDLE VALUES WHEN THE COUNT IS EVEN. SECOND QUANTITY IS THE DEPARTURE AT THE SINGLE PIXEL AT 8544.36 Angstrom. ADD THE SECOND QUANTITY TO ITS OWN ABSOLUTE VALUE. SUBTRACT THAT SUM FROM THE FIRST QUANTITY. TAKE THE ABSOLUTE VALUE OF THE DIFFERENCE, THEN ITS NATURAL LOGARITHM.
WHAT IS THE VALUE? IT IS 0.2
